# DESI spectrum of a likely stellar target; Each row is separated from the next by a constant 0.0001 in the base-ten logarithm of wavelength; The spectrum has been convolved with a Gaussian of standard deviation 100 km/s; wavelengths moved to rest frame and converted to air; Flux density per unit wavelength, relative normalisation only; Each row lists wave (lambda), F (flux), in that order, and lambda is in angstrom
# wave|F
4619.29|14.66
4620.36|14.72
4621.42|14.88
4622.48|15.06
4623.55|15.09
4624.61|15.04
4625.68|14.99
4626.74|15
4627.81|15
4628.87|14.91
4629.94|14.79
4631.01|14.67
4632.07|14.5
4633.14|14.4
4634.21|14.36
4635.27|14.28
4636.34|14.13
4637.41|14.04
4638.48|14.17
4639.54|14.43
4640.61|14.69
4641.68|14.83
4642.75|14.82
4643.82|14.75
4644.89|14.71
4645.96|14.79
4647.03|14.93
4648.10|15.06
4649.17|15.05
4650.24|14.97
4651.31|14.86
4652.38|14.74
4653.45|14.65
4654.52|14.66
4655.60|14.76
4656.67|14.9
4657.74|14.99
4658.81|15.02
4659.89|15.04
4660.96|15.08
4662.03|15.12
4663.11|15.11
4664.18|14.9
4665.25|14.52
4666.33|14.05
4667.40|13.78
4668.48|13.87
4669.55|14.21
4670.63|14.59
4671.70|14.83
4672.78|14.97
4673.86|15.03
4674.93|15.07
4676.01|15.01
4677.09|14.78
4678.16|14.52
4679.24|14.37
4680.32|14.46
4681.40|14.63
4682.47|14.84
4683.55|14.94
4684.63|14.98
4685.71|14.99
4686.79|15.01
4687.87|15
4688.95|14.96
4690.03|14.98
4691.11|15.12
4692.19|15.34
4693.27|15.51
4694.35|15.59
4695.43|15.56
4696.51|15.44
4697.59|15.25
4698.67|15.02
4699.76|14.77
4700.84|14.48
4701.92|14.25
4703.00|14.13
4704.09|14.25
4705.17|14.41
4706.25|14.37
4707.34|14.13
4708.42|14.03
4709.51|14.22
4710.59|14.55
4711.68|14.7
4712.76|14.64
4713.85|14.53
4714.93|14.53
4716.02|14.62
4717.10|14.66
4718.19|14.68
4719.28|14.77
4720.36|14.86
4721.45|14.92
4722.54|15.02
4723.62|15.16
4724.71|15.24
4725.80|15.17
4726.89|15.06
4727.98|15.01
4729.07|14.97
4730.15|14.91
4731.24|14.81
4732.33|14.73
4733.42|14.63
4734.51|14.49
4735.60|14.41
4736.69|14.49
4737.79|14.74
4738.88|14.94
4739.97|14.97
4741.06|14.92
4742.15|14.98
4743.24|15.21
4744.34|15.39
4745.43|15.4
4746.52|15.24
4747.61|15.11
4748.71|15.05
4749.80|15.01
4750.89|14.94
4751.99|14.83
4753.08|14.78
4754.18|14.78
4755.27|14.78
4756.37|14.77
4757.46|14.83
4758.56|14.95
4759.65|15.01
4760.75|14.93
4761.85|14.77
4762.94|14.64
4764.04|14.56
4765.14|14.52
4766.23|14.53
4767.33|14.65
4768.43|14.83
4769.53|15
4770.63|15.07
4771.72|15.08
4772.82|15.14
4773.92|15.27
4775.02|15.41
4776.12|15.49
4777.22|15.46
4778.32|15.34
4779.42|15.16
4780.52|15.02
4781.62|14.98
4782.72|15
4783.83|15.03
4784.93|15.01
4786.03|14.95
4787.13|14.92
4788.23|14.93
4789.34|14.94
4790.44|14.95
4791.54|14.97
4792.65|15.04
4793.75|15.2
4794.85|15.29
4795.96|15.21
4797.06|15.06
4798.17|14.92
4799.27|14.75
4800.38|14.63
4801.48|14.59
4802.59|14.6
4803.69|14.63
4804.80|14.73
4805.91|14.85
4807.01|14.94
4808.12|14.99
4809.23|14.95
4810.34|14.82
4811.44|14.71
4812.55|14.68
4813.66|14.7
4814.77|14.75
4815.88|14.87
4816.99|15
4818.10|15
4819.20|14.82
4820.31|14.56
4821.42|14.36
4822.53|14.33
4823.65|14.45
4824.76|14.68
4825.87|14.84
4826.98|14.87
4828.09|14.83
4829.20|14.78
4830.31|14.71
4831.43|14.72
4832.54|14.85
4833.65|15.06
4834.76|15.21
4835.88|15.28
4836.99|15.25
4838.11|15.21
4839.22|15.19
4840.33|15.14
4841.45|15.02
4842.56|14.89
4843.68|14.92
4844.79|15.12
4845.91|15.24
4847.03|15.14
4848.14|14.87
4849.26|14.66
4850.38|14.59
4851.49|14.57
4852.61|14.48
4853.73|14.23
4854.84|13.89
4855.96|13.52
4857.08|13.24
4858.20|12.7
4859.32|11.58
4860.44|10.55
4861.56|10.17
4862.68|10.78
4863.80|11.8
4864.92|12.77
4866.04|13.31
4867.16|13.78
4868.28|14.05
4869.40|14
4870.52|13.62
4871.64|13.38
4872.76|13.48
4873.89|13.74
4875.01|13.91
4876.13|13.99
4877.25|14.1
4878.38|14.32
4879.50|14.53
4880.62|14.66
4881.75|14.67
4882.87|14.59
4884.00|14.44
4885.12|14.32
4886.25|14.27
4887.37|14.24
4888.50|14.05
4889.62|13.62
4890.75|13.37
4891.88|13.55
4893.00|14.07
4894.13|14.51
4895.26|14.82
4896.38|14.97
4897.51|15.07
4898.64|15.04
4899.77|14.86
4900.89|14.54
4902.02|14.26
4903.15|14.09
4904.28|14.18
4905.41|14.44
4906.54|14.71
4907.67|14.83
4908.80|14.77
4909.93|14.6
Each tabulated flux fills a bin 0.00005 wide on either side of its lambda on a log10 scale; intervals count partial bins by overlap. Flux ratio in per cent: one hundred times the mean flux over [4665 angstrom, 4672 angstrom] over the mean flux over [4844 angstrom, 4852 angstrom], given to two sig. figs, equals 96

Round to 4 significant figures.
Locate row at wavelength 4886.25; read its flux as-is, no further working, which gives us 14.27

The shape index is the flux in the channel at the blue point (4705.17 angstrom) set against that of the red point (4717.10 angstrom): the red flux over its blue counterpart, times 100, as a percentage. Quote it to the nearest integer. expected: 102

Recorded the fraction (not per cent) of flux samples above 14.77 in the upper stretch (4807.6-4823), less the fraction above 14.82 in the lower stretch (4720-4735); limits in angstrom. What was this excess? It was -0.2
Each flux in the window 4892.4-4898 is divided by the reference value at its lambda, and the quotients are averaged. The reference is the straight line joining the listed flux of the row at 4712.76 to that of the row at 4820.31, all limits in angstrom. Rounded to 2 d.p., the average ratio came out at 1.01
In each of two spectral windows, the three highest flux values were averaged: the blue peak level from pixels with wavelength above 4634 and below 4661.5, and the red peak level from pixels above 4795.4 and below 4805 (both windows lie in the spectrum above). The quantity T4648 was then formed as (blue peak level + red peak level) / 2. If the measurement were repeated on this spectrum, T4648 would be 15.1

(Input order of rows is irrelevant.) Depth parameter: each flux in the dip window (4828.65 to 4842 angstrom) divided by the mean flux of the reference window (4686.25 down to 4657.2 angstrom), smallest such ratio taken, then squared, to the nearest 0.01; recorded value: 1.00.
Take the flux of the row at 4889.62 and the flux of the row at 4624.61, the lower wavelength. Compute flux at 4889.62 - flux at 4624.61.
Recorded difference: -1.4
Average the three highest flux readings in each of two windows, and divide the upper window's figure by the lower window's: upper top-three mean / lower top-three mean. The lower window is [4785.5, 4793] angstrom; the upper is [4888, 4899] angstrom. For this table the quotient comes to 1.00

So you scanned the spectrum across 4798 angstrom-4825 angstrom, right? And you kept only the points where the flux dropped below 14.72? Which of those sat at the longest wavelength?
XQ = 4824.76 angstrom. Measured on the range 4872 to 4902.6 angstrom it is 4902.02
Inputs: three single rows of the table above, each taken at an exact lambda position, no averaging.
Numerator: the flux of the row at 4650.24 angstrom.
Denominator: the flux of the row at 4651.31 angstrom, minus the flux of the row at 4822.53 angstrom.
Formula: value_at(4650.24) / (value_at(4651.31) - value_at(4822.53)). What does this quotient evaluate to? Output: 28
